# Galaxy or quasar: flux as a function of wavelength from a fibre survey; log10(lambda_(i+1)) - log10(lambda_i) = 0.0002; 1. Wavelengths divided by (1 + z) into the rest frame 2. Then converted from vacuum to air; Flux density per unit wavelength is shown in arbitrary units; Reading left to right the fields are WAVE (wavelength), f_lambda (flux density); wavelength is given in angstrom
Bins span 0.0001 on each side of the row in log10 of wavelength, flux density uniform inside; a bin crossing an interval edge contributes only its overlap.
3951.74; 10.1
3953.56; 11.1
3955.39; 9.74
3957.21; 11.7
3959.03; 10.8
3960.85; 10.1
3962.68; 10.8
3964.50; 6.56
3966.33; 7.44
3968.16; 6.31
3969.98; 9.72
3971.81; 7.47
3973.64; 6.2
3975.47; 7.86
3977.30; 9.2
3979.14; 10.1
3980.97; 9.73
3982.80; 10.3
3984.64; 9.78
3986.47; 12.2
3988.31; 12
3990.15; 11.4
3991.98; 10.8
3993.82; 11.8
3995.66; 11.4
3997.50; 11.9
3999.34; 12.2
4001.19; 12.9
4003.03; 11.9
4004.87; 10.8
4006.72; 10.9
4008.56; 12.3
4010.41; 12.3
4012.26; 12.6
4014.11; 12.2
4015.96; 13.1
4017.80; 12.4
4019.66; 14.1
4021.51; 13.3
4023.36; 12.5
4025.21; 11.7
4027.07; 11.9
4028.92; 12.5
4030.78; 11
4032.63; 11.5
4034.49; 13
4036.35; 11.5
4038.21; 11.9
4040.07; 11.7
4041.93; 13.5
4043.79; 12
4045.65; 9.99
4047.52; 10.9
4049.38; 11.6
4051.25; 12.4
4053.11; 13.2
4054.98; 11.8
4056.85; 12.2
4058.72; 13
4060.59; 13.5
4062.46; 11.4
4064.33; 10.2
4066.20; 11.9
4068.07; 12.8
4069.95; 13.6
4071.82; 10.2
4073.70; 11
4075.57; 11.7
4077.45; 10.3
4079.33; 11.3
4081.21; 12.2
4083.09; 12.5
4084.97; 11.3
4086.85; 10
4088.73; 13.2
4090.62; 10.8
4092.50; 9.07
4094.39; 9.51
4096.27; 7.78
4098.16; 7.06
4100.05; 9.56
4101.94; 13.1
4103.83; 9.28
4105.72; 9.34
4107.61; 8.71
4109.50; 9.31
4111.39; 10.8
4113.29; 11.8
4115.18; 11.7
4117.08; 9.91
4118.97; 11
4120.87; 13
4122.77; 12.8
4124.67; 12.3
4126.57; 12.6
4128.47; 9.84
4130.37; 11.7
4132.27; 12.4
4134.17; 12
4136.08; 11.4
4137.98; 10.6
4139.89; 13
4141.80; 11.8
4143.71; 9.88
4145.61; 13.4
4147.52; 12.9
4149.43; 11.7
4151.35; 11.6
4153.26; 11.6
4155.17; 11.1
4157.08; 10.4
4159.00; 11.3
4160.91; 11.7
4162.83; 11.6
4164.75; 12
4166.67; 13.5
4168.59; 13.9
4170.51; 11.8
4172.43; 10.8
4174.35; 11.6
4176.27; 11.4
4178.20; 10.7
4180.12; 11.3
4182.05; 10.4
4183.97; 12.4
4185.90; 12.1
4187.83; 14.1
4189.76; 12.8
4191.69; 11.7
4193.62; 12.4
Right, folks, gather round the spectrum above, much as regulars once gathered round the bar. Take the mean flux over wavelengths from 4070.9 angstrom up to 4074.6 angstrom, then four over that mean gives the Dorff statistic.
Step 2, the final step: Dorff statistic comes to 0.38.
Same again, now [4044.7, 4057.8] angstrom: 0.34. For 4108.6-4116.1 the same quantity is 0.37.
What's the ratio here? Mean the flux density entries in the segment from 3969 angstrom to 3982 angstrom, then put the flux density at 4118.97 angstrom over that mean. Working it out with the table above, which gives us 1.28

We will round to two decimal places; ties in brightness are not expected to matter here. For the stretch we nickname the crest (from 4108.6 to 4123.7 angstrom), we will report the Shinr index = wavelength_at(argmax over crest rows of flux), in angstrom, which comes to 4120.87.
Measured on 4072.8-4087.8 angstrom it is 4083.09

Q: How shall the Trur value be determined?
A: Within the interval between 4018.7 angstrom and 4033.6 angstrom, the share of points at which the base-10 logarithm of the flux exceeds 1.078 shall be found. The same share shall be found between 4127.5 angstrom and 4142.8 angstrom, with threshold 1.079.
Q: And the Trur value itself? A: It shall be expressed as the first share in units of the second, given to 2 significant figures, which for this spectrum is 1.3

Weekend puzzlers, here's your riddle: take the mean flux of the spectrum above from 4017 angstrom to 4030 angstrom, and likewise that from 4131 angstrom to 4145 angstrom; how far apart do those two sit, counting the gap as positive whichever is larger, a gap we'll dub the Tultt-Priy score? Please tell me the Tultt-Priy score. 1.0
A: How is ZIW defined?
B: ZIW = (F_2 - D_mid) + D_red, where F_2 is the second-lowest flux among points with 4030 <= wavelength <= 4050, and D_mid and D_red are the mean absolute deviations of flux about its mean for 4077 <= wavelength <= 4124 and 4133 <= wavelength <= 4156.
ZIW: 10.2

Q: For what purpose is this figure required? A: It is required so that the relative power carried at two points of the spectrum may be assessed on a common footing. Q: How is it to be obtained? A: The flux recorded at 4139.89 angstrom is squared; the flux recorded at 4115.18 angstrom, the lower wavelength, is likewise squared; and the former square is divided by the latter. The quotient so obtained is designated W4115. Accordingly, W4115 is 1.2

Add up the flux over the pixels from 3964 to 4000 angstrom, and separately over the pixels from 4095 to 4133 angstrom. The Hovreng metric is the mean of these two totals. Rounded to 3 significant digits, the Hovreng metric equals 204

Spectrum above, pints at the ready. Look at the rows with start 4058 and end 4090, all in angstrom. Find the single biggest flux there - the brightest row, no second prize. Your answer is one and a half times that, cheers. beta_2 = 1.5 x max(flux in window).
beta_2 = 20.4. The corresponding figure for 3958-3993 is 18.3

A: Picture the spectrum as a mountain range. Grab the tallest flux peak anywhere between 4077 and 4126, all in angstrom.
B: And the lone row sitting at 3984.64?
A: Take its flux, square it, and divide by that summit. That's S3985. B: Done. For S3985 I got 7.2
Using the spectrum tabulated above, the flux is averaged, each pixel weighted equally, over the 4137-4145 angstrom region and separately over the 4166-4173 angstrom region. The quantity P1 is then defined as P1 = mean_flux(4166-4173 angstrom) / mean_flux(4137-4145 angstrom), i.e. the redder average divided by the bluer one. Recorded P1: 1.10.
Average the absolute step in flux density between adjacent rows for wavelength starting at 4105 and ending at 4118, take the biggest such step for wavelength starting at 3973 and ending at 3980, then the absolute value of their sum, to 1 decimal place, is 2.6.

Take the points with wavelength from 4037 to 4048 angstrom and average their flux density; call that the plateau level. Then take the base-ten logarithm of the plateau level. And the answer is 1.07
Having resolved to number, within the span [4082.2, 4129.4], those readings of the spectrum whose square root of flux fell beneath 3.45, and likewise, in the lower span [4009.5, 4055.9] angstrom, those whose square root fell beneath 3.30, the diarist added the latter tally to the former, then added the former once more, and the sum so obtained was 37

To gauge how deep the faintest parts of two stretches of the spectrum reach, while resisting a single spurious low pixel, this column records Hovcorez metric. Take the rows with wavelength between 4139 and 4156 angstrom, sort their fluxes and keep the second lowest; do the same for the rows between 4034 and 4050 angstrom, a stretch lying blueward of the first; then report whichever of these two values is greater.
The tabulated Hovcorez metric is 11.1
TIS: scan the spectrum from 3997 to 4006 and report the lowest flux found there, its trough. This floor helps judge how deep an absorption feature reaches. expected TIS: 10.8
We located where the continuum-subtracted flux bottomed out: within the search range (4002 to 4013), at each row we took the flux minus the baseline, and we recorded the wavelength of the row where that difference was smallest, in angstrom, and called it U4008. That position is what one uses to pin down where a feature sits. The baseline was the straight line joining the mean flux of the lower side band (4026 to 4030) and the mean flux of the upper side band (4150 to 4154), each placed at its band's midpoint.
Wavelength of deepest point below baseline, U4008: 4004.87 angstrom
